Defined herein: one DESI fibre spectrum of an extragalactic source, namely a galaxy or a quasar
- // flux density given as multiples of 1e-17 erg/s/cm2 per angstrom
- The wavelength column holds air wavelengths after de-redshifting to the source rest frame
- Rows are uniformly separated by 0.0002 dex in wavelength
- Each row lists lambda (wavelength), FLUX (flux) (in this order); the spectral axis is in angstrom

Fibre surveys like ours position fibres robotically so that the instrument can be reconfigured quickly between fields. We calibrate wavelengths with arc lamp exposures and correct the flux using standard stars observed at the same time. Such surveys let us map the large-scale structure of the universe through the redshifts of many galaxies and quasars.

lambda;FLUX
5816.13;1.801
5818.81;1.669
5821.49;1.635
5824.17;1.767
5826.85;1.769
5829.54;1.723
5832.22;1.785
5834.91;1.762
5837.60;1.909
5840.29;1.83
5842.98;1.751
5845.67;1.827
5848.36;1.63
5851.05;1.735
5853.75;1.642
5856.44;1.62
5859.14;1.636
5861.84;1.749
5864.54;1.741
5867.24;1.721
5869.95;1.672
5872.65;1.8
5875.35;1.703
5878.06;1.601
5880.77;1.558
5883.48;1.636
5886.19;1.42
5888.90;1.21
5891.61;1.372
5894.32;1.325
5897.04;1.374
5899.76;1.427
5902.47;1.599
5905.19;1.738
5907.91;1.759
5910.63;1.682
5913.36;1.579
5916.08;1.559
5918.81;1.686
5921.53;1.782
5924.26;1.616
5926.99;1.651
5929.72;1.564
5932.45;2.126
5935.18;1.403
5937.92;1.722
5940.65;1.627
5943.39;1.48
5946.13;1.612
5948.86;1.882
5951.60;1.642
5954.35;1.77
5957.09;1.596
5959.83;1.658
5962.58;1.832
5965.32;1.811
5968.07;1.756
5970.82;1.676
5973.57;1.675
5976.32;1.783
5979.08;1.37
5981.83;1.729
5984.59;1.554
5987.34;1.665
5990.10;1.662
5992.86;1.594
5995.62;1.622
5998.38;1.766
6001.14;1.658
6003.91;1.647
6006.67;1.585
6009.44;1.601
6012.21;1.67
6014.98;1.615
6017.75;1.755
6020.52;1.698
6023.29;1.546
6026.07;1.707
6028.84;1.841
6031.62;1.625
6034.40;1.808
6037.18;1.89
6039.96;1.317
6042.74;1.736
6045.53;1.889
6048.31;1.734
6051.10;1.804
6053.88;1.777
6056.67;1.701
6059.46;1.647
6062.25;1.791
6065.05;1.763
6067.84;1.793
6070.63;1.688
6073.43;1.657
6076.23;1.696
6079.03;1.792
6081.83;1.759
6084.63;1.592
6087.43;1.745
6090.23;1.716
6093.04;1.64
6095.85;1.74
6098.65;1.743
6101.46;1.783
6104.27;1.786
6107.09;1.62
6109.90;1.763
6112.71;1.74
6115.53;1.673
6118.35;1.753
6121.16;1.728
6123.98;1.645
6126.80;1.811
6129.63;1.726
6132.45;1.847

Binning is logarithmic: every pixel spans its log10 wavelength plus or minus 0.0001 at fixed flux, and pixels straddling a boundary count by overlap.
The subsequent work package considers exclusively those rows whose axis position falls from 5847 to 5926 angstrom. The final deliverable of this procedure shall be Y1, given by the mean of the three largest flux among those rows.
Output 1.78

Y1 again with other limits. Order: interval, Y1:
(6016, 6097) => 1.87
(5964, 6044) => 1.85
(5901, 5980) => 1.95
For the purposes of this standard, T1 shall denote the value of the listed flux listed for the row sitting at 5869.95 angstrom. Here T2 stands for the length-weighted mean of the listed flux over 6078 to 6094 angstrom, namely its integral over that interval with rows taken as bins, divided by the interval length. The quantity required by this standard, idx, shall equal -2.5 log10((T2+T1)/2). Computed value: -0.570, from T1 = 1.672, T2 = 1.71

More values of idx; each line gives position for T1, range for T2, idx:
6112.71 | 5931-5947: -0.577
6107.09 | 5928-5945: -0.535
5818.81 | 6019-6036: -0.568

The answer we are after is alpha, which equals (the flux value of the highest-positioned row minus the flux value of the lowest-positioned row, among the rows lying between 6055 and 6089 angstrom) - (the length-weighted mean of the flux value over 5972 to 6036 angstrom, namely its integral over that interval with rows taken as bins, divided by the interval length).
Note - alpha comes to -1.62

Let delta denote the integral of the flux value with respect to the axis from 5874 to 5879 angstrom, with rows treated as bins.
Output 8.3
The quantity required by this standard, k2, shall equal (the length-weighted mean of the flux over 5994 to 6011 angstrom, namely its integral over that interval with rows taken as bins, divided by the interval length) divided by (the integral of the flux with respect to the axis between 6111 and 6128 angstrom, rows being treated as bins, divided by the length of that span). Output 0.95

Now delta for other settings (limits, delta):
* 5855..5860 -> 8.1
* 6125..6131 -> 10.6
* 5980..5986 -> 9.7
